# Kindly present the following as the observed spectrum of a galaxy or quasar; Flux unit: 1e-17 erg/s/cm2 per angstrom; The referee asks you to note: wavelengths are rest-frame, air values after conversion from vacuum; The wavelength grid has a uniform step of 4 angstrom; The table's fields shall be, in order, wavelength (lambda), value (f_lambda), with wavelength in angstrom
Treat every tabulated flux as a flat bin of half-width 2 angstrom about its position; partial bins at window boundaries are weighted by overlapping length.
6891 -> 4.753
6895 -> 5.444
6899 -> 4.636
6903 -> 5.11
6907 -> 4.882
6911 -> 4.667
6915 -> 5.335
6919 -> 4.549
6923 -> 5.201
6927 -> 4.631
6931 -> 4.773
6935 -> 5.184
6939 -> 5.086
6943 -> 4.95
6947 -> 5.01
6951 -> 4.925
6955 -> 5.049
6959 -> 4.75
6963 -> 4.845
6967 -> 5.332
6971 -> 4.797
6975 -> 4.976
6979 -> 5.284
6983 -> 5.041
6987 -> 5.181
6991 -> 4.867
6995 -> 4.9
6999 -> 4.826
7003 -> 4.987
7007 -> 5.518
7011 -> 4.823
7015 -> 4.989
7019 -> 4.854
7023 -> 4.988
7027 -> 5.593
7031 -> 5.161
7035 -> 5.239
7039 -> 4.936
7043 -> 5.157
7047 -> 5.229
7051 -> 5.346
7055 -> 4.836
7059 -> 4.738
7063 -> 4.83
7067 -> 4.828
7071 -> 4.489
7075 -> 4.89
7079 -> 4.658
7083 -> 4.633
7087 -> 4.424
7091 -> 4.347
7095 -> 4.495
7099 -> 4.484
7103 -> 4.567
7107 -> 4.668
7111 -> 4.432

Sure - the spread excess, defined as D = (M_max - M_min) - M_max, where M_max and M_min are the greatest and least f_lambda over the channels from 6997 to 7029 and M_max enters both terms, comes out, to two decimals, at -4.82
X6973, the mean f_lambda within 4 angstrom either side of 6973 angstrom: 4.89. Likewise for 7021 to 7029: 5.29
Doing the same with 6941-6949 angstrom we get 4.98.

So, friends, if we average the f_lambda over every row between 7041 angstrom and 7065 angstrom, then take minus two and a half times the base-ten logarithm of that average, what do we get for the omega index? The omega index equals -1.752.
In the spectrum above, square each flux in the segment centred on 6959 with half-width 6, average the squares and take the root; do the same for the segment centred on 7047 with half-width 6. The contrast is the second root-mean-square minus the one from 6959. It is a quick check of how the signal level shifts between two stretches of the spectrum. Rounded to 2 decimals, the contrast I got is 0.36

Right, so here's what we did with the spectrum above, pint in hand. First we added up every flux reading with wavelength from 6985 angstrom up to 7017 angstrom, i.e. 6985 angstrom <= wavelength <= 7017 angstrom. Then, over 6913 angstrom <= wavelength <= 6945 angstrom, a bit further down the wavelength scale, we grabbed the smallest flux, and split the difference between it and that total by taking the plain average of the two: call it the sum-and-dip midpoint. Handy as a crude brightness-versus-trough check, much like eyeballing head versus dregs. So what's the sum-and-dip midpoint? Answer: 22.32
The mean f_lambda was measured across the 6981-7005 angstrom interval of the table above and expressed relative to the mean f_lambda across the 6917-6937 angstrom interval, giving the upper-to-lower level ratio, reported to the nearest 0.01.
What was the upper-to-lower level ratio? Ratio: 1.02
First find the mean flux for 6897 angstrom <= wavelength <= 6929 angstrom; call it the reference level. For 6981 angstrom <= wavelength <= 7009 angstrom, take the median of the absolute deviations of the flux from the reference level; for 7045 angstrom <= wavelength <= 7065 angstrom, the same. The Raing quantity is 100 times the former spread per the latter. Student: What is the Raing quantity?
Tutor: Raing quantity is 80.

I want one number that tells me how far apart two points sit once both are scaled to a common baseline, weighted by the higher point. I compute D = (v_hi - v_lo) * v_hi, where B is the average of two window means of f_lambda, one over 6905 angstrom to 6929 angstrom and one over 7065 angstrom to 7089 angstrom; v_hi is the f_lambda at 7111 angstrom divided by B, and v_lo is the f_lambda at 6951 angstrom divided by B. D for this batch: -0.10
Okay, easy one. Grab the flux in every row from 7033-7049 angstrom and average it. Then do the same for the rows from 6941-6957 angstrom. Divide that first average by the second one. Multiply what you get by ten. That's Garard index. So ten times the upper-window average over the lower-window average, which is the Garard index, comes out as 10.31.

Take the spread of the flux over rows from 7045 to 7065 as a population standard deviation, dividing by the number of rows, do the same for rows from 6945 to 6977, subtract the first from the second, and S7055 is -0.07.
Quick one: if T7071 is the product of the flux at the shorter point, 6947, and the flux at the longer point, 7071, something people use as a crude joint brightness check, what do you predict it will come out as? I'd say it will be 22.5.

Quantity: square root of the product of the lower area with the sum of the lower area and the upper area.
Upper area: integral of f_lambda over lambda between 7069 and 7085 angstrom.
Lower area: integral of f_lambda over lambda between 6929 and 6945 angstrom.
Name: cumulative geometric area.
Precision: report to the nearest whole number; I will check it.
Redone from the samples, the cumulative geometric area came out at 111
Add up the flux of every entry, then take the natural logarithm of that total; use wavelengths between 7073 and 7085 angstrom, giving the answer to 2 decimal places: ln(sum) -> 2.65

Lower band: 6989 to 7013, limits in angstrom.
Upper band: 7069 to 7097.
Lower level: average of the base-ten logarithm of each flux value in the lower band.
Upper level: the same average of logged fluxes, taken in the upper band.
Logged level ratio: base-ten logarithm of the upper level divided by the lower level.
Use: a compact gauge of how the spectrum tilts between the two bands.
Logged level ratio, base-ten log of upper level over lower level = -0.025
